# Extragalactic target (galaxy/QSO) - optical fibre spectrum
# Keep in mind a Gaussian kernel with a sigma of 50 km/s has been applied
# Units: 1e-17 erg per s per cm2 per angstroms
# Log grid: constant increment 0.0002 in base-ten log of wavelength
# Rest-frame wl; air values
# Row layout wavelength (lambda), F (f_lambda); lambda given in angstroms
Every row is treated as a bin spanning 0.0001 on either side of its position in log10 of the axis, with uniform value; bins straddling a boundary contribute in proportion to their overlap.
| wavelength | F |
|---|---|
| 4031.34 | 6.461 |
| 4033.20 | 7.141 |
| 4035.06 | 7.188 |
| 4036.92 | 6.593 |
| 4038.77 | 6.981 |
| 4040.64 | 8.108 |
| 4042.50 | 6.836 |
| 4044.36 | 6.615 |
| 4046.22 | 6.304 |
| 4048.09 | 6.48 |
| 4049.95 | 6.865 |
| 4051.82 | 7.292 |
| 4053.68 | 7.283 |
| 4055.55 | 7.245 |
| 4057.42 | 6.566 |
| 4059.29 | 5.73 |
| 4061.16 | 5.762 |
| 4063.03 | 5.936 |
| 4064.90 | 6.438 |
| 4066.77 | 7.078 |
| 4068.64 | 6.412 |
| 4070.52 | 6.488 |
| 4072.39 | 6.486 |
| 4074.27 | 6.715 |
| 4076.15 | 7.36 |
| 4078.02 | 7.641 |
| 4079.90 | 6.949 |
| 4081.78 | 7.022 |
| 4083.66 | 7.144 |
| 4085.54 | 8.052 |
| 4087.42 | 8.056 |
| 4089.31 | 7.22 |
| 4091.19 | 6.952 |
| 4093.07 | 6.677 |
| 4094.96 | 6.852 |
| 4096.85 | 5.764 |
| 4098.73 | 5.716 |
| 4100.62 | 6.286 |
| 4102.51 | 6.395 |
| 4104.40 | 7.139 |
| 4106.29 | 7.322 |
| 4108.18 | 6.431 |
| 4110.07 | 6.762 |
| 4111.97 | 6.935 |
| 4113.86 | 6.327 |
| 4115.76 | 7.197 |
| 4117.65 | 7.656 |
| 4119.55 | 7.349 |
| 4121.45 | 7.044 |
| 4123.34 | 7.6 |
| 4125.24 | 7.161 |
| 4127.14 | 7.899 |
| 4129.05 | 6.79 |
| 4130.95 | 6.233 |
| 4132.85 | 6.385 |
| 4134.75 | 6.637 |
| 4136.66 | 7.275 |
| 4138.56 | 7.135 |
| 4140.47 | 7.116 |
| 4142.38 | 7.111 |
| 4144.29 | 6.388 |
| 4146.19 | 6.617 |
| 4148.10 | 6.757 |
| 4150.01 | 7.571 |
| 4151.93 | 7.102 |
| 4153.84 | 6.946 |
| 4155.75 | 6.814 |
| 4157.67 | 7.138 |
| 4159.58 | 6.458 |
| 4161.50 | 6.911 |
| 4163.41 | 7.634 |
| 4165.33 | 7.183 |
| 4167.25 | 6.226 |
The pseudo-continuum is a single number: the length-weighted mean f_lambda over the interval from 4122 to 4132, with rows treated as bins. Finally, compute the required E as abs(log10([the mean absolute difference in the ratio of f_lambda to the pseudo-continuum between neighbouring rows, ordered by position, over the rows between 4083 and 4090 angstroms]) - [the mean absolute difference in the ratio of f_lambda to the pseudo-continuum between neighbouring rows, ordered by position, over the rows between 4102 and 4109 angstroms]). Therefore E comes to 1.17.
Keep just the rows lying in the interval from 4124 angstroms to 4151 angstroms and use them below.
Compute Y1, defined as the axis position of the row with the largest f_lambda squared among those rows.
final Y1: 4127.14 angstroms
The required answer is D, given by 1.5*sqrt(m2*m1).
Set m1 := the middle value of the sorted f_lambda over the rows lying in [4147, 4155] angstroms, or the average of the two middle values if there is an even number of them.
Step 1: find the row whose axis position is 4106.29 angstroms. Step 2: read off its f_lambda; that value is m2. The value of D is 10.8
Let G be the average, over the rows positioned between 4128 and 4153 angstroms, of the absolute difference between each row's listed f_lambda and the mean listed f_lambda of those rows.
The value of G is 0.34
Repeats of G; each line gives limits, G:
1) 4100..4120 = 0.41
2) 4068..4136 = 0.46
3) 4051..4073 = 0.44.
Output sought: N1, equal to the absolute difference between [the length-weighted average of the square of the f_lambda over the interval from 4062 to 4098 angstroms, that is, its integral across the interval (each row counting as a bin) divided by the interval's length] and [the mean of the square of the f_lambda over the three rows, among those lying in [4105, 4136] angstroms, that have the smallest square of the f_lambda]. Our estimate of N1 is 8.1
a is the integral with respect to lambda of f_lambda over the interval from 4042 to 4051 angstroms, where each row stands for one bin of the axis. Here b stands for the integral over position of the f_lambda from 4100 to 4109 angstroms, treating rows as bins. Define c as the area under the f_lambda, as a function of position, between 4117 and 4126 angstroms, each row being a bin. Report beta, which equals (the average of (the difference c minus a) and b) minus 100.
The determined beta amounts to -66.4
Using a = 60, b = 60.6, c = 66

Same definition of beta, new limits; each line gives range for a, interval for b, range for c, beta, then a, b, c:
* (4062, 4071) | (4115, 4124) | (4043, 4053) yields -62.2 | 58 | 66.4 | 67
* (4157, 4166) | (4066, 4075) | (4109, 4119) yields -67.1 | 64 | 59.6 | 70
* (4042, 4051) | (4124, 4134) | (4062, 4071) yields -66.2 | 60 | 69.1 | 58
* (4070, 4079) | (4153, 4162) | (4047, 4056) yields -69.0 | 63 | 61.6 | 63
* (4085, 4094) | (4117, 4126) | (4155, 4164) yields -68.7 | 66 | 66.2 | 63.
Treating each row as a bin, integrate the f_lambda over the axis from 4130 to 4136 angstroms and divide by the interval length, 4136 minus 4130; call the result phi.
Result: 6.46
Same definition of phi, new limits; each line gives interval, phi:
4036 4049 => 6.85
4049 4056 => 7.17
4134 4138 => 6.99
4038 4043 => 7.35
